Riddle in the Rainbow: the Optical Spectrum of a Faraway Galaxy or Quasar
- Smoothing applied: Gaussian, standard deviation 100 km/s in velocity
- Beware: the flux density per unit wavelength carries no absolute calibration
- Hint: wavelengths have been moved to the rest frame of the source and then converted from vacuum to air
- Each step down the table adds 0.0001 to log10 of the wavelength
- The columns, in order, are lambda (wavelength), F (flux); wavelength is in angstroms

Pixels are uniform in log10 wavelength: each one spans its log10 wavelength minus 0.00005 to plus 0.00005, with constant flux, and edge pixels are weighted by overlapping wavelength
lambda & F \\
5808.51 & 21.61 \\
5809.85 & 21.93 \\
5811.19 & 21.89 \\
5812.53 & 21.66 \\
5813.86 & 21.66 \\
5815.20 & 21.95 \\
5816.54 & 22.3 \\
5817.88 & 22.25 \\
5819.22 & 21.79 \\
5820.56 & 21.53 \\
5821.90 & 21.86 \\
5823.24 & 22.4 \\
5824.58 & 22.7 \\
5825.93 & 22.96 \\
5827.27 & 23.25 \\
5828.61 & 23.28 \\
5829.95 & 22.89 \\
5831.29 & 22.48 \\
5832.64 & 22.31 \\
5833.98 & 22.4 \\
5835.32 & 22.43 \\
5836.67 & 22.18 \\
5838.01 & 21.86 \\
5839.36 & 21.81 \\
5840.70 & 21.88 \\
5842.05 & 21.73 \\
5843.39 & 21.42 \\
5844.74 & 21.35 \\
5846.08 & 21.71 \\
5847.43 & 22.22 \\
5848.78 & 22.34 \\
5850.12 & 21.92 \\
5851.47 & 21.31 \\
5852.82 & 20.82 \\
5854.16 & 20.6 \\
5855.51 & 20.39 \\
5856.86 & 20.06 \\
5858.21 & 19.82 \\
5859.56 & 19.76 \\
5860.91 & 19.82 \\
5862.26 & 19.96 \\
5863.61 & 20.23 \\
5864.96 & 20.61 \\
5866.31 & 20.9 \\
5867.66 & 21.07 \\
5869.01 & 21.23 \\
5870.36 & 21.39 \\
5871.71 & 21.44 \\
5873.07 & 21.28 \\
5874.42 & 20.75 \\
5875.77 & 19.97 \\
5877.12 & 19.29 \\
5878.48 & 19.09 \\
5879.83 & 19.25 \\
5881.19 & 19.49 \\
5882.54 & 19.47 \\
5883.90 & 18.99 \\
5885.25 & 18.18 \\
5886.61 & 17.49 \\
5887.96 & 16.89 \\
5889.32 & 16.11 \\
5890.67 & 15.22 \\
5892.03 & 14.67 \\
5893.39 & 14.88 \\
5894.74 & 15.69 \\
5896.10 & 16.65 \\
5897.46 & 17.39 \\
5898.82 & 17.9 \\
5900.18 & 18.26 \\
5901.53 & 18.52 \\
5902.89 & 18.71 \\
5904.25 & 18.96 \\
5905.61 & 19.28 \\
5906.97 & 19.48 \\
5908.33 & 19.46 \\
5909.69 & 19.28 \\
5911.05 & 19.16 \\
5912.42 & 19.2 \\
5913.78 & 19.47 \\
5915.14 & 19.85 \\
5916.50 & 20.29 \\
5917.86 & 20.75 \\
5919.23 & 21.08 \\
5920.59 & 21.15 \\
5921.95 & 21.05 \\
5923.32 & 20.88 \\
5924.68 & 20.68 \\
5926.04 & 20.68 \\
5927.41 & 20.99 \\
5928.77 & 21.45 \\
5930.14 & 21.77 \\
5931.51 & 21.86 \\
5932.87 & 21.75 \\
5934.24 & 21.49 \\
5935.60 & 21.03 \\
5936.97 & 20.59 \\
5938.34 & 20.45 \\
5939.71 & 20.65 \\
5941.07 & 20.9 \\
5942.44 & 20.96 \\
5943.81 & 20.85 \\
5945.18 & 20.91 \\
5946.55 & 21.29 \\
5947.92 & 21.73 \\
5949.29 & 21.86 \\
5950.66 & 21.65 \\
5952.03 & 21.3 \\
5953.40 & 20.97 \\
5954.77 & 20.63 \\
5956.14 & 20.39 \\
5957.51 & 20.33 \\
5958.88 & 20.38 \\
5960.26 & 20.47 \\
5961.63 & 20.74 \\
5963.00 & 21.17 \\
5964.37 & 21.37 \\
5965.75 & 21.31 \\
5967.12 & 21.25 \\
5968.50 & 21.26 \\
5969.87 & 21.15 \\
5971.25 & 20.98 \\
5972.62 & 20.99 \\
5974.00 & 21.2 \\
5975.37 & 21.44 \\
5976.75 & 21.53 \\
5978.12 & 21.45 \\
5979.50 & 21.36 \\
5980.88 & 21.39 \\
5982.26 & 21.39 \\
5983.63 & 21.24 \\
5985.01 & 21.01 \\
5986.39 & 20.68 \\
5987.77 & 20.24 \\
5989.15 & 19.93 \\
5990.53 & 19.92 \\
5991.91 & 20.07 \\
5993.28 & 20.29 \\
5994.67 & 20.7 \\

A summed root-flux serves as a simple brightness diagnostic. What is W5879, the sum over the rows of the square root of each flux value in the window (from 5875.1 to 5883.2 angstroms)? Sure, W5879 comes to 26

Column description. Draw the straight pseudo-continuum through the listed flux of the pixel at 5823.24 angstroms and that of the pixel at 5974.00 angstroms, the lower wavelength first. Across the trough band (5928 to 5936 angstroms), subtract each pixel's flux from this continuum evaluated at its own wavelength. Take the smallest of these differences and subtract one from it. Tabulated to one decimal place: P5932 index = -1.3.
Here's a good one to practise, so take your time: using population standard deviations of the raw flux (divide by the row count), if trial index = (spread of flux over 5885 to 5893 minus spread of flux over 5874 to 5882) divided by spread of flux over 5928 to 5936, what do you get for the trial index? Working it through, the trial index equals 2.4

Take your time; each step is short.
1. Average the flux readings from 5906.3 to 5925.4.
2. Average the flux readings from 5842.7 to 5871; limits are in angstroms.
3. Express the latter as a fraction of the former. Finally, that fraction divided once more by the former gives 0.052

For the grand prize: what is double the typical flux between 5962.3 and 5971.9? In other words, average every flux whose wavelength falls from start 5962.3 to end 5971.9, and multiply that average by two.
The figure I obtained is 42.4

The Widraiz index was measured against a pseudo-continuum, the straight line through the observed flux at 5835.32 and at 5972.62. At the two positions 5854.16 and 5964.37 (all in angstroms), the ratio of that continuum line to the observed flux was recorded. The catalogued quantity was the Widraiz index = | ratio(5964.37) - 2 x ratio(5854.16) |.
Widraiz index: 1.17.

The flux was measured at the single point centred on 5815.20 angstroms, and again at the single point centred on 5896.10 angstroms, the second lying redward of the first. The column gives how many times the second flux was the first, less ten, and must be -9.24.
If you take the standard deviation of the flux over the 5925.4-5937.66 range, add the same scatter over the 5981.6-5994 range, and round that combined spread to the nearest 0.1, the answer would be 1.0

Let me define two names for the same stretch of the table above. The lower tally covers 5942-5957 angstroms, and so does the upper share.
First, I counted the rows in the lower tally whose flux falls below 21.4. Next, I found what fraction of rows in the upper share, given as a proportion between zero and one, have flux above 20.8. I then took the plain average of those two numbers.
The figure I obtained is 4.4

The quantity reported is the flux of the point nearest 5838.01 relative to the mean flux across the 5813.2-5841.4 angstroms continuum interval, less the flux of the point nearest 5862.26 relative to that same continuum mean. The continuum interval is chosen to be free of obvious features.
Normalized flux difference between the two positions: 0.085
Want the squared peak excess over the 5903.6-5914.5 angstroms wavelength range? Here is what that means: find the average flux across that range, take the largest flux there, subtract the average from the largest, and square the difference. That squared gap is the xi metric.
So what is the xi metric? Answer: 0.04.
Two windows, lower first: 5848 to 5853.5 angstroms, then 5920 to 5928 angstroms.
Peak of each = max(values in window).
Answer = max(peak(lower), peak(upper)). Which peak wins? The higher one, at 22.3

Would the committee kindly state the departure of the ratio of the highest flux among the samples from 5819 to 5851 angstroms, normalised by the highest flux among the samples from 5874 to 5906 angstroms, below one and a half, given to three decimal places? 0.378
